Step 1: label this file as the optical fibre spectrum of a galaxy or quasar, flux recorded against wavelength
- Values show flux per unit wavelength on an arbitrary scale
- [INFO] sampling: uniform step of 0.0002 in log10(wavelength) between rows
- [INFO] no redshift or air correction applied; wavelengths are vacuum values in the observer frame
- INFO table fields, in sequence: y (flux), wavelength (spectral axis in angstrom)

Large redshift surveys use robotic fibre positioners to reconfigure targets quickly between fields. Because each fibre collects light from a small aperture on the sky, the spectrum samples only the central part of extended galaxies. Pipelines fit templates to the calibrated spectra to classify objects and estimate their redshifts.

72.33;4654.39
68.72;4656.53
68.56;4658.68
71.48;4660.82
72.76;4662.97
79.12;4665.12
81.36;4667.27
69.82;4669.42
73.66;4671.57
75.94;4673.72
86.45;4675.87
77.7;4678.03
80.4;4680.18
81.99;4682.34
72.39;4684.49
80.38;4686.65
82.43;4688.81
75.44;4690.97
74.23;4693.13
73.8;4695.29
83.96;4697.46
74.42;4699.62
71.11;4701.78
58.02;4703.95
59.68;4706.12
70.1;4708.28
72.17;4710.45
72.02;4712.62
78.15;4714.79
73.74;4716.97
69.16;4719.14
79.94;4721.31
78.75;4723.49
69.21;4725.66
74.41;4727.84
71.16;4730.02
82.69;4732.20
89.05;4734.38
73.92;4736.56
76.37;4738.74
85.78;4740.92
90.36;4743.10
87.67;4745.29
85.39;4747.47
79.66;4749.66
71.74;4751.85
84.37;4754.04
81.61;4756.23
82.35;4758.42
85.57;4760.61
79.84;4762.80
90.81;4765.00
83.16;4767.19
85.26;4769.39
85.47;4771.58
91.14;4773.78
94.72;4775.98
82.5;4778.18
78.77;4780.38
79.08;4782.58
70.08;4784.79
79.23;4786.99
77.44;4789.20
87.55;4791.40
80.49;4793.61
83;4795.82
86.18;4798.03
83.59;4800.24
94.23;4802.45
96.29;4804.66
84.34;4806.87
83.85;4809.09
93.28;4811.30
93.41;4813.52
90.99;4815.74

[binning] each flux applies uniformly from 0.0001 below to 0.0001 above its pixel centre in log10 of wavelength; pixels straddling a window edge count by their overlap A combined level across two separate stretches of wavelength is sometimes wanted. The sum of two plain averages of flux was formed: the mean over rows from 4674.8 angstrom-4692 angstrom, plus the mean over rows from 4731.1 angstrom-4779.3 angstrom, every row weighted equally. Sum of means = 164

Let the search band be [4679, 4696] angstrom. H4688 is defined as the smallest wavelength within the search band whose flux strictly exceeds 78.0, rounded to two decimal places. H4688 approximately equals 4680.18 angstrom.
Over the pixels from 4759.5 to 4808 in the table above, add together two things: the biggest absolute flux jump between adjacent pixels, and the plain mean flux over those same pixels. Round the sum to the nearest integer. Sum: 97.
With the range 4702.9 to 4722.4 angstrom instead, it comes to 81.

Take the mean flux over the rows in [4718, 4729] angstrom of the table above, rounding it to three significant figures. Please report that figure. 74.3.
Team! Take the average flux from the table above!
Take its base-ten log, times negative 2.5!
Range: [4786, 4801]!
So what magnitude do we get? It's -4.79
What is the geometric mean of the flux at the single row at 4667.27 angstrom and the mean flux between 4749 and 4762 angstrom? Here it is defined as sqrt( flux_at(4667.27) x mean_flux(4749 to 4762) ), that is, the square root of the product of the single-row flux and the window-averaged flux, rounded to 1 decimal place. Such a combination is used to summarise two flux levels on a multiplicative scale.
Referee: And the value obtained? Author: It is 81.1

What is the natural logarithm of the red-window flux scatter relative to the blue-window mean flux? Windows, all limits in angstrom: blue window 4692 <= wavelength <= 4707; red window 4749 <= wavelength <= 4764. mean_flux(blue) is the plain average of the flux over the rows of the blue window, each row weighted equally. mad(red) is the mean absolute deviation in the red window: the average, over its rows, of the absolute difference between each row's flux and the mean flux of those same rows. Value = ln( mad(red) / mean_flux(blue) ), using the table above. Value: -3.12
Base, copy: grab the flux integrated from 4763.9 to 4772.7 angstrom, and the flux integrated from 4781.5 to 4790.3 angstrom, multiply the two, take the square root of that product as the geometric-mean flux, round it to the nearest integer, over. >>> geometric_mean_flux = 714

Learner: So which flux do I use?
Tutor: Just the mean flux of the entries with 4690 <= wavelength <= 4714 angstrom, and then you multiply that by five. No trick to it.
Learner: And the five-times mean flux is 357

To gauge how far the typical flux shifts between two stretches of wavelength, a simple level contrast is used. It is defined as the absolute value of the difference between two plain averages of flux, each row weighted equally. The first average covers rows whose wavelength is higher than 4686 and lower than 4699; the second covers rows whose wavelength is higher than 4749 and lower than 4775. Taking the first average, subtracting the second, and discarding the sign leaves 5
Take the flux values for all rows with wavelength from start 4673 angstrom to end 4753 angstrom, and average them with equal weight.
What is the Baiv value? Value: 77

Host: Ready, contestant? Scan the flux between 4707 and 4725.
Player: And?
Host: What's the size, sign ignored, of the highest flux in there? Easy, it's 80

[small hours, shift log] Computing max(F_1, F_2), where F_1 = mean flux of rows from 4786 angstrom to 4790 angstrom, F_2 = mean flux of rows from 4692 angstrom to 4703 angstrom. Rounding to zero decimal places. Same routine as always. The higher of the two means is 78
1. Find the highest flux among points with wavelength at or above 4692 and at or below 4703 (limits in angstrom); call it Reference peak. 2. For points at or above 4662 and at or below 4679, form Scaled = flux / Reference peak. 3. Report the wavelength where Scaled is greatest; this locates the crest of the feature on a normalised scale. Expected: 4675.87 angstrom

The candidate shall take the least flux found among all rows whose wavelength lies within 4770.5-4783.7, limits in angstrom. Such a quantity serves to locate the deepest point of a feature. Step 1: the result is 78.77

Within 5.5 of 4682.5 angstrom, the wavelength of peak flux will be 4682.34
